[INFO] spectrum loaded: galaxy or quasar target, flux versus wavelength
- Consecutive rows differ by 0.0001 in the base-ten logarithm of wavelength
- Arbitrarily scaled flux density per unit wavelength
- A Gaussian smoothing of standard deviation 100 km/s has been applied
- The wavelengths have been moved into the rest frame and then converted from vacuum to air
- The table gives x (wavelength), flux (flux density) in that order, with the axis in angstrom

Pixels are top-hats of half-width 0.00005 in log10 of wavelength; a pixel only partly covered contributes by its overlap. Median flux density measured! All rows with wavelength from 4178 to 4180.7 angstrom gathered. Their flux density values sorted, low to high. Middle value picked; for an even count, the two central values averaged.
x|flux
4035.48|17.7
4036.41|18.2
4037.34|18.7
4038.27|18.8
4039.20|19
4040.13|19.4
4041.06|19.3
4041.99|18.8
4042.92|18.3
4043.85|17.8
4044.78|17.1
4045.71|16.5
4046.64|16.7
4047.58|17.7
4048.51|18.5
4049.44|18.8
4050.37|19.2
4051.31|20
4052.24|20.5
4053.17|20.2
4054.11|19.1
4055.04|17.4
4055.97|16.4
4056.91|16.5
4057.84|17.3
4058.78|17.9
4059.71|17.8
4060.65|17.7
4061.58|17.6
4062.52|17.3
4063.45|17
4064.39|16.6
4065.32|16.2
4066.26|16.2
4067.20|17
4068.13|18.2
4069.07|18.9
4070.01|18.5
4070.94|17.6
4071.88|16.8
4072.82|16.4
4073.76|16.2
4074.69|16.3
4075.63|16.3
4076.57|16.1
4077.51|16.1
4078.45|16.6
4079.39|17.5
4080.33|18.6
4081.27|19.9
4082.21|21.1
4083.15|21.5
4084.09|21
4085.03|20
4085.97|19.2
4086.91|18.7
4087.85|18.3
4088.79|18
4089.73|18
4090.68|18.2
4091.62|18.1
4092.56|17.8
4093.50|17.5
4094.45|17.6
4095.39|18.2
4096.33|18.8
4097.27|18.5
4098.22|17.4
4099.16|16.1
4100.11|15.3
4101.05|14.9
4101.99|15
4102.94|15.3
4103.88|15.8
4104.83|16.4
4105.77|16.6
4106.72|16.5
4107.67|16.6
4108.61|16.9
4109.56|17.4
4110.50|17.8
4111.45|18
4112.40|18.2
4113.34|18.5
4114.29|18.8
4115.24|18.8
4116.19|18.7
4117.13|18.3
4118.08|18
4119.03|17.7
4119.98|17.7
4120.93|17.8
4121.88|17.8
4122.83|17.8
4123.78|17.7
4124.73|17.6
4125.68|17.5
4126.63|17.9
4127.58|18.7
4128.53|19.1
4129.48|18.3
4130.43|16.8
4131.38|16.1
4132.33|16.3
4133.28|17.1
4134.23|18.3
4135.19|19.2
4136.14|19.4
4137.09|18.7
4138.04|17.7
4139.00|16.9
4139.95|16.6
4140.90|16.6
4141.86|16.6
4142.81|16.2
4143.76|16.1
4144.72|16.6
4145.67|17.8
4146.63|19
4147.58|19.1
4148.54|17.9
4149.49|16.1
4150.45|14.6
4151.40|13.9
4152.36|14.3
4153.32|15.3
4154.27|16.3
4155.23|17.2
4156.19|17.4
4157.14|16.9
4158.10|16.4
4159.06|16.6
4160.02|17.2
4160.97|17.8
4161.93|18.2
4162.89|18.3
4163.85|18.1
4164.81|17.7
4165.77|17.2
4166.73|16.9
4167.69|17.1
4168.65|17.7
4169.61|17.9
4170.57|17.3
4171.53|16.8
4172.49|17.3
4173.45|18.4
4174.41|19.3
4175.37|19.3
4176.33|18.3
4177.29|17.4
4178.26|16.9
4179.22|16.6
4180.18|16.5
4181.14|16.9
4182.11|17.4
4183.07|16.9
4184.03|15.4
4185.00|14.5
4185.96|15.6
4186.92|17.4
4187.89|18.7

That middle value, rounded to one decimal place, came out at 16.6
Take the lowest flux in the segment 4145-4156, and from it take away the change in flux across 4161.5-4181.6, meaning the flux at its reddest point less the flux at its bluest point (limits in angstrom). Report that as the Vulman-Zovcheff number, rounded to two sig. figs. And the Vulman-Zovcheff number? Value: 15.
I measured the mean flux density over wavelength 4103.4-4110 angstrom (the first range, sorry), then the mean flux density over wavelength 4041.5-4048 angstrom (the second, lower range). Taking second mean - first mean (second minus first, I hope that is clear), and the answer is 1.0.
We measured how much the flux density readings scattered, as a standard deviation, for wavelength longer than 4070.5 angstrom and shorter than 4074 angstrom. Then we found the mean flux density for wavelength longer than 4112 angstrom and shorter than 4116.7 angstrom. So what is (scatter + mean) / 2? 9.6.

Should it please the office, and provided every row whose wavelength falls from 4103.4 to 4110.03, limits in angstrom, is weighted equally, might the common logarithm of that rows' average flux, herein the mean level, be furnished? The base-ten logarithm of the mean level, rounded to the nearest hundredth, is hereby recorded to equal 1.22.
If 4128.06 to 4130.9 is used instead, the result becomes 1.26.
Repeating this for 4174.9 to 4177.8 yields 1.26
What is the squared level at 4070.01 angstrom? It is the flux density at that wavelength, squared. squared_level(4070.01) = 342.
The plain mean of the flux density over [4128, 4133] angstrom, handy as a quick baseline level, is 17.3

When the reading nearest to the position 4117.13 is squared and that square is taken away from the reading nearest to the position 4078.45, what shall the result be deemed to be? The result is -318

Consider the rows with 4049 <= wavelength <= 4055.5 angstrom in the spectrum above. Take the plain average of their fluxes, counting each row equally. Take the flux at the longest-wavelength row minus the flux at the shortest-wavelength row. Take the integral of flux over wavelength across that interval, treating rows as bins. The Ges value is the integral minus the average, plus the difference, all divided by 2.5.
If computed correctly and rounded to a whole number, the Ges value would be 42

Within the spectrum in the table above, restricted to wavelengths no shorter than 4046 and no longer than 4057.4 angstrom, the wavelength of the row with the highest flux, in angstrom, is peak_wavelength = 4052.24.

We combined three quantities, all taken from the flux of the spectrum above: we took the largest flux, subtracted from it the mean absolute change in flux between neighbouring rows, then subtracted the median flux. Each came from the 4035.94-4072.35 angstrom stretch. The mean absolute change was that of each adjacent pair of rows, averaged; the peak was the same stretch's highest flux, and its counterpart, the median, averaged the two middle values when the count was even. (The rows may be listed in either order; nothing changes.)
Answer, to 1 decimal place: 2.2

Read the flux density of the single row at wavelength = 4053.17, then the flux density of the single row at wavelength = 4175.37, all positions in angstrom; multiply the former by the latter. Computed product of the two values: 390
